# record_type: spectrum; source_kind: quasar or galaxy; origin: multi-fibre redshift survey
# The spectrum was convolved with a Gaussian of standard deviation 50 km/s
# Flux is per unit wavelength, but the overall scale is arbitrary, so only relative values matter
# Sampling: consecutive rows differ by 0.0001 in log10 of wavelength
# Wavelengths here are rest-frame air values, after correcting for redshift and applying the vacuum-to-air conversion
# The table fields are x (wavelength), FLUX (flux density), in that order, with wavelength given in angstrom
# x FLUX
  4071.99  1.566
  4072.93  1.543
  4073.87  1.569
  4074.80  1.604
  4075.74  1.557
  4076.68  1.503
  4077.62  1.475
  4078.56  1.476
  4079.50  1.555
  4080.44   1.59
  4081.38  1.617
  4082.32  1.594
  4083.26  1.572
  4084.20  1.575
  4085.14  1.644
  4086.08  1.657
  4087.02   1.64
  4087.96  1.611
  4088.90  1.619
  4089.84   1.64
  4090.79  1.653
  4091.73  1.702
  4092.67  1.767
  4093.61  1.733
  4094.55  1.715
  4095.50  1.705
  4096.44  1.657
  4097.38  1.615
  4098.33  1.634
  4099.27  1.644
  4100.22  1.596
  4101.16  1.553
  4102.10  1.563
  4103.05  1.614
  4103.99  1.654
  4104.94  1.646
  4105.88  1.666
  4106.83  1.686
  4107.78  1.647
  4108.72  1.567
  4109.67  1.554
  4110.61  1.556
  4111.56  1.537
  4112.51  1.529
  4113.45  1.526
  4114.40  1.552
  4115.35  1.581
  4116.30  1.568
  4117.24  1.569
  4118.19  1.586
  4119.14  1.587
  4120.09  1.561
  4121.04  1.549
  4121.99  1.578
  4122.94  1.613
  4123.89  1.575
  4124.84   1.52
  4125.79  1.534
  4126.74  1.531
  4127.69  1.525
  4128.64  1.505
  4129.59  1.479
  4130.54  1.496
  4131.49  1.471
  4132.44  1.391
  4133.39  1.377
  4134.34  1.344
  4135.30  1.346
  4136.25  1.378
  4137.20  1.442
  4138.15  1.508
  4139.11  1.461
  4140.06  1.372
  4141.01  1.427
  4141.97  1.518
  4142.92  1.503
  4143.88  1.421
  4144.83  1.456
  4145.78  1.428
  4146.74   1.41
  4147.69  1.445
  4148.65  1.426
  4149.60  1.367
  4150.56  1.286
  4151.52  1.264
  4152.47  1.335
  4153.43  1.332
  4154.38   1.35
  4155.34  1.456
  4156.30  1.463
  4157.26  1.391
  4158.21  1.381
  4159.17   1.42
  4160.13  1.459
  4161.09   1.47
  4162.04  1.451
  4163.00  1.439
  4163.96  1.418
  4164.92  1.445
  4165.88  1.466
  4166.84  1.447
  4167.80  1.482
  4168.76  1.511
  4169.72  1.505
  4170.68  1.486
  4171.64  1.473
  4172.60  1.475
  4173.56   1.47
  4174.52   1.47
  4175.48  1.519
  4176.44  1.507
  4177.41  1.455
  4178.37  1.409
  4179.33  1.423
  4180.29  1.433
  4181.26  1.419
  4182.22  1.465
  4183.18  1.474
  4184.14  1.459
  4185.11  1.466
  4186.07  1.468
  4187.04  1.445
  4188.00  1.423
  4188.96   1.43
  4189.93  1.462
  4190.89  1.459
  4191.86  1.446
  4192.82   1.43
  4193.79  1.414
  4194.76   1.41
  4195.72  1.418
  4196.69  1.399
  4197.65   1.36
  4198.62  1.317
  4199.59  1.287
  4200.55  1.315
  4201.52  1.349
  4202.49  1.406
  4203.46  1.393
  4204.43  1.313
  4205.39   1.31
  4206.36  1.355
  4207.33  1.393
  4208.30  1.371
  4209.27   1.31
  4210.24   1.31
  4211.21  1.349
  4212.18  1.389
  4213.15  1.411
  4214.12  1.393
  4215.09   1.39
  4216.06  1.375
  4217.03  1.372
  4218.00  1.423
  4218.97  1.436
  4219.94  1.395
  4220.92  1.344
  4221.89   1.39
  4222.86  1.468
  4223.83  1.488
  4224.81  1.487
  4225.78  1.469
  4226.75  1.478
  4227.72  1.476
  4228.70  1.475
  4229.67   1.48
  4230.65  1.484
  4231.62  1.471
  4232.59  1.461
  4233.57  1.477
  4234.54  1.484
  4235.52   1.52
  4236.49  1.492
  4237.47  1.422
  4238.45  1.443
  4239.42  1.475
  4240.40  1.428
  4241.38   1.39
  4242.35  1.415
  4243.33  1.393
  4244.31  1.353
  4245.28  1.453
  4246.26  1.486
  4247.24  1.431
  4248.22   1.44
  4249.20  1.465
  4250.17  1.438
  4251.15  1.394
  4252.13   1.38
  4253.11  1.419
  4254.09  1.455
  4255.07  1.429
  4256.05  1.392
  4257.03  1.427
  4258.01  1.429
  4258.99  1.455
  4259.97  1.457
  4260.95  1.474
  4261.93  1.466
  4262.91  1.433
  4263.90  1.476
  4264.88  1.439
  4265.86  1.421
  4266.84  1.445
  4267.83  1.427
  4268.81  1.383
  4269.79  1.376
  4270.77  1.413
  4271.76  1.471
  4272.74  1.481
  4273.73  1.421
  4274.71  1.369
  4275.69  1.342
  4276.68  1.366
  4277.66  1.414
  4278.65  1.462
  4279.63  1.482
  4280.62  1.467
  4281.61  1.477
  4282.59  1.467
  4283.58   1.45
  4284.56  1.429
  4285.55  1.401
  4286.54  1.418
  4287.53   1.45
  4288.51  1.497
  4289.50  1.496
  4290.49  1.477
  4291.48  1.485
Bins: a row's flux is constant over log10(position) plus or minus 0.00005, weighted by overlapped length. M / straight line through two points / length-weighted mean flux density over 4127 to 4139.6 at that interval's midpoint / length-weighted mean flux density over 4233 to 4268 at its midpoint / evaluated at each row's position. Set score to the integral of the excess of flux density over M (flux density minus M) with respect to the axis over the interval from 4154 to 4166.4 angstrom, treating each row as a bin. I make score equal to -0.12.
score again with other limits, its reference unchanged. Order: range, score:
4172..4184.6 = 0.24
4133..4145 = -0.18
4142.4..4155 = -0.68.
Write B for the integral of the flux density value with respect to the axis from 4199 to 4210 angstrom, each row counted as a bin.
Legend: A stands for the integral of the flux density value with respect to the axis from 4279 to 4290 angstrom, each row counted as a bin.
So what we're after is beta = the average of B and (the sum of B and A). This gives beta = 22.8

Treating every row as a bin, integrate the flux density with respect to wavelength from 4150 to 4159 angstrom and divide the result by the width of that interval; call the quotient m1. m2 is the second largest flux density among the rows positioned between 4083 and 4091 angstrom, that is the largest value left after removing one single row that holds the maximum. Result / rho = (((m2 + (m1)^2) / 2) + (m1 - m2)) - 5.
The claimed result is -3.53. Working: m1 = 1.36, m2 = 1.653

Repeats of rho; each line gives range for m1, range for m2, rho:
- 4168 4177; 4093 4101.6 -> -3.26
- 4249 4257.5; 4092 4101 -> -3.43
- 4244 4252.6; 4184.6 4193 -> -3.28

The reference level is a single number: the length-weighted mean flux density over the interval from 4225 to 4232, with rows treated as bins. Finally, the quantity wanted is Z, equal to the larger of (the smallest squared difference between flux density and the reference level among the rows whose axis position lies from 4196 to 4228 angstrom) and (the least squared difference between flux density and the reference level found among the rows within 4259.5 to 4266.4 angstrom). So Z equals 0.0000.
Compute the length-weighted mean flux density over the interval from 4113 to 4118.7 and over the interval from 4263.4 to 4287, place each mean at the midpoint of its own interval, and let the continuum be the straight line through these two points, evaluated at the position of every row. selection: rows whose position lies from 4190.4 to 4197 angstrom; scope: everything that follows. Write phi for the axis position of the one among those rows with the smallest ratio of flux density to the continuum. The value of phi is 4196.69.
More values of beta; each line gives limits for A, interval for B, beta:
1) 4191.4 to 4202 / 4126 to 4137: 23.2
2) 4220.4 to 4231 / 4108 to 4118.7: 24.4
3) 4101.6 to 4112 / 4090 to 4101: 26.7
